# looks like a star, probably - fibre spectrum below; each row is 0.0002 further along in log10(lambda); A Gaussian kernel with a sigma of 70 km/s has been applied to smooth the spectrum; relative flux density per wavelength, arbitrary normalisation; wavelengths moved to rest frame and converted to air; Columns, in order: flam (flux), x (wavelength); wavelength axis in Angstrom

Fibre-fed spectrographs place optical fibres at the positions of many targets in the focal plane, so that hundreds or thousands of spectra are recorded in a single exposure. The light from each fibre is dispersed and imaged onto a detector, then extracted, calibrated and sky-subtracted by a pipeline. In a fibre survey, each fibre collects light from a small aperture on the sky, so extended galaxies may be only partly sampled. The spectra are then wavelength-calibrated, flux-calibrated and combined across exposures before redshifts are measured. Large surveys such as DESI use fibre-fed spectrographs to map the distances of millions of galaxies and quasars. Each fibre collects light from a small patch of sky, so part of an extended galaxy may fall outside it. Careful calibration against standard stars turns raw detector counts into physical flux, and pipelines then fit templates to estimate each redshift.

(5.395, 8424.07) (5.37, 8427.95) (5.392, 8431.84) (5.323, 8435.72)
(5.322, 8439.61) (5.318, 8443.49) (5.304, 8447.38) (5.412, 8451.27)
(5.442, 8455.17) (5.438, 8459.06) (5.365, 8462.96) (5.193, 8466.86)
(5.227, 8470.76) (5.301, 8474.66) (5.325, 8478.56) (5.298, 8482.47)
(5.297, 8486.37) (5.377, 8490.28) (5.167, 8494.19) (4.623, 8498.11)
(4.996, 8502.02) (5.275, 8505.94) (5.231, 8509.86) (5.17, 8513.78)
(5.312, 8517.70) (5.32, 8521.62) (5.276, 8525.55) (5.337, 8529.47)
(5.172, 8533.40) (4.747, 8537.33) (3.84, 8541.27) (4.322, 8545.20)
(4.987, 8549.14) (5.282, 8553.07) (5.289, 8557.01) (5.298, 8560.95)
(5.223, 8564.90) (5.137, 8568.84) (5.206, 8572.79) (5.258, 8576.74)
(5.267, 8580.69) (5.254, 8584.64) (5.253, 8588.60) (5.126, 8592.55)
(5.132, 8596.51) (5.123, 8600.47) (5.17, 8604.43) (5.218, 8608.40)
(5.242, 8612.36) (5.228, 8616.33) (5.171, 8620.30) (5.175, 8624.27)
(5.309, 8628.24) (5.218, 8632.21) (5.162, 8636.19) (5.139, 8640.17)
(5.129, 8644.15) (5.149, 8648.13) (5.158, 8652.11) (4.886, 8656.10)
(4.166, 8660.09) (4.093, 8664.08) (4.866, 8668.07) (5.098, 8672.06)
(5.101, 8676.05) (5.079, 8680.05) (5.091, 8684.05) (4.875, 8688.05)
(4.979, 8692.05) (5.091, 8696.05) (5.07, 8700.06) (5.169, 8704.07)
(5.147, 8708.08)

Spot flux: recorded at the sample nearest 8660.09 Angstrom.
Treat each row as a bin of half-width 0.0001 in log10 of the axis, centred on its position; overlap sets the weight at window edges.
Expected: 4.166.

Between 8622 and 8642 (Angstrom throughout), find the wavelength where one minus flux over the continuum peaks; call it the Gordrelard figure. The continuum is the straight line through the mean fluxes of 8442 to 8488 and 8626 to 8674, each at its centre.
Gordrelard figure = 8640.17 Angstrom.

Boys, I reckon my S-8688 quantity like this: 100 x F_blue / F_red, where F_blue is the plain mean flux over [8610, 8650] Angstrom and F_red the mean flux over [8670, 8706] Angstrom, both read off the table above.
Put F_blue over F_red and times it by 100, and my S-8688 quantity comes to 102.6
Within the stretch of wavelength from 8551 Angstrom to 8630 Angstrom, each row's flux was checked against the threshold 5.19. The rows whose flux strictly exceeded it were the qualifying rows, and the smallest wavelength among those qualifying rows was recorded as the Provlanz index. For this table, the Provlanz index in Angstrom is 8553.07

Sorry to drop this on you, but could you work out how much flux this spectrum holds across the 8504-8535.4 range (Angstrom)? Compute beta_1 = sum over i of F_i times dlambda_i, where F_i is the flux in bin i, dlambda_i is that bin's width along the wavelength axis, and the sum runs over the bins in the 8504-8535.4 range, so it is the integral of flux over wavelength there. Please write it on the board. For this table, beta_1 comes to 165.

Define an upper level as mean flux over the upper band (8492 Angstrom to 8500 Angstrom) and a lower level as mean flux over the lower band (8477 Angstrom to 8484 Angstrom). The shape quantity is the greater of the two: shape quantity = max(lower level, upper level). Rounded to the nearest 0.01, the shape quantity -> 5.31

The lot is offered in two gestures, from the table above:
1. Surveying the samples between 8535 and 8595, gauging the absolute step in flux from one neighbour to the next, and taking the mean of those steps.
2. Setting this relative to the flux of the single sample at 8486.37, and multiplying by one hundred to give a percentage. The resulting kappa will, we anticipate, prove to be 3.8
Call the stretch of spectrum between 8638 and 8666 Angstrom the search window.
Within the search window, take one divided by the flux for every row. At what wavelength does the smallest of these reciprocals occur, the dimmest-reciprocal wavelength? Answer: 8652.11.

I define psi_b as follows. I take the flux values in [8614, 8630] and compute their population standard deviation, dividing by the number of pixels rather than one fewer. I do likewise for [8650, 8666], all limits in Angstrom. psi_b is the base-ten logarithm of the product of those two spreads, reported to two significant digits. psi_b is -1.6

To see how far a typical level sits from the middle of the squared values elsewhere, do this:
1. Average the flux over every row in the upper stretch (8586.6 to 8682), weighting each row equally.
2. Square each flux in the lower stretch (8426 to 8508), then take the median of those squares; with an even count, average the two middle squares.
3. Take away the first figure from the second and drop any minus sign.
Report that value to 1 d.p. 23.2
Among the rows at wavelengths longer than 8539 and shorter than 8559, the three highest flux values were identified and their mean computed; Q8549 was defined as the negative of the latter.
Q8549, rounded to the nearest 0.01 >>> -5.19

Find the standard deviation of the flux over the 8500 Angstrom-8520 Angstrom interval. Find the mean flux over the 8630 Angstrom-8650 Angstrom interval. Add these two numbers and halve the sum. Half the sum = 2.64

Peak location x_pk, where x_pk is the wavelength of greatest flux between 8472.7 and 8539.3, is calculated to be 8490.28 Angstrom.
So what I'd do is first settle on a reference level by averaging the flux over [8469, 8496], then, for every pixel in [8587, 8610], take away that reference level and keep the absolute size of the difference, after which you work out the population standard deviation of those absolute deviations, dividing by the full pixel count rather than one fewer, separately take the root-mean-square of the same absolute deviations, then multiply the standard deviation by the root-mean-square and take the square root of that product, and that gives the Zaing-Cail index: 0.079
